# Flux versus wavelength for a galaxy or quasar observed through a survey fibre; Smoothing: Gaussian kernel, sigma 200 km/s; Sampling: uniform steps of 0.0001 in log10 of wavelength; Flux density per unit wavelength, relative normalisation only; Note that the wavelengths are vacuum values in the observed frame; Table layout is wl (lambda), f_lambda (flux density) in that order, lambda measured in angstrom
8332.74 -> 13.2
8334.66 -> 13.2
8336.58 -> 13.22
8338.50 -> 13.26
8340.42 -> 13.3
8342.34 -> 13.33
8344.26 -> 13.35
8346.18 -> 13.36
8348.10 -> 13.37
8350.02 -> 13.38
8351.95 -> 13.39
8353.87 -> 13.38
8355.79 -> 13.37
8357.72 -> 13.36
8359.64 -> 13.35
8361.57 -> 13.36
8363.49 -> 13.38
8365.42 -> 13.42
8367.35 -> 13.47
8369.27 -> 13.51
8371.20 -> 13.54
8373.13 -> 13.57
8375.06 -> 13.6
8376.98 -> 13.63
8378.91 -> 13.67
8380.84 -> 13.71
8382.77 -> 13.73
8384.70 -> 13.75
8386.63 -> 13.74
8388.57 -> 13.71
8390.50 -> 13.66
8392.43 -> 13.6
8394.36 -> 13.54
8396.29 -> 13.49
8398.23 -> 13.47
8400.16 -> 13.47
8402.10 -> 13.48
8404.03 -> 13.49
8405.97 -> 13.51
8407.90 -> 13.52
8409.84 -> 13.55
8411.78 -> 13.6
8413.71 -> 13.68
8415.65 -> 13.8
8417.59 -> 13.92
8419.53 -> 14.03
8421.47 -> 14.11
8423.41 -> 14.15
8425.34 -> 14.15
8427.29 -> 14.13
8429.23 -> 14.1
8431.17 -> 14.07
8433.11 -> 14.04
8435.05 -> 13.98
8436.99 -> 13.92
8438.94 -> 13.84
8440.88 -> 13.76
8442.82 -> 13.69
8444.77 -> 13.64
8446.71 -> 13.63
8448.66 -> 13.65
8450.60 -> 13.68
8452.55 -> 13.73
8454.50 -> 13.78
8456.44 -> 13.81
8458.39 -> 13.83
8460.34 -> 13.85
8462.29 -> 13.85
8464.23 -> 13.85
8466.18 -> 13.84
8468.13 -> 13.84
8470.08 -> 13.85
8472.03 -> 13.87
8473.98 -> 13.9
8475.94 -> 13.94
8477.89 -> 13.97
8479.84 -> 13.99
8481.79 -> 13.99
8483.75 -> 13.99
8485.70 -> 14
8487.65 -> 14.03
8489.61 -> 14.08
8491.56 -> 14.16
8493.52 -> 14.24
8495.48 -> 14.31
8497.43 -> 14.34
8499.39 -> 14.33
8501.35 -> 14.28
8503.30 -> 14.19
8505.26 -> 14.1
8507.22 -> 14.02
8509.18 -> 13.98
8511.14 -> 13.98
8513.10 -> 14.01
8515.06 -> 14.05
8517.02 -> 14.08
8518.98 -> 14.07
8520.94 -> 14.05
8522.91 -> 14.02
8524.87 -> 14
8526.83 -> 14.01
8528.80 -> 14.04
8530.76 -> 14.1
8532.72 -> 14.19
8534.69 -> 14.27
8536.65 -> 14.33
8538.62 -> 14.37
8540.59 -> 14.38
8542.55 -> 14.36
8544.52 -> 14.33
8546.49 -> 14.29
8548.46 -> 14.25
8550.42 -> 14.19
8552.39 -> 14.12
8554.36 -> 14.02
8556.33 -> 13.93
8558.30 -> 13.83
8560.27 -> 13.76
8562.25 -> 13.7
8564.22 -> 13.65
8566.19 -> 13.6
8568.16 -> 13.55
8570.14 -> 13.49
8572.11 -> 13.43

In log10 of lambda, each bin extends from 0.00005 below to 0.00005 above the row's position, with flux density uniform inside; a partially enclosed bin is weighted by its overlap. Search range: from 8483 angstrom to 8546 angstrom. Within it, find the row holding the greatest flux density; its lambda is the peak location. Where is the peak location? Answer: 8540.59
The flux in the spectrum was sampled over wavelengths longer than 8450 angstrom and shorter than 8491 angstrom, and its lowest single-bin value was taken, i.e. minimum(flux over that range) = 13.68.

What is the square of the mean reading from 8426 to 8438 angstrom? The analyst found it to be 197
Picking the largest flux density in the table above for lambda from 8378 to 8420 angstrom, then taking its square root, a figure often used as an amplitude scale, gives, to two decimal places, 3.75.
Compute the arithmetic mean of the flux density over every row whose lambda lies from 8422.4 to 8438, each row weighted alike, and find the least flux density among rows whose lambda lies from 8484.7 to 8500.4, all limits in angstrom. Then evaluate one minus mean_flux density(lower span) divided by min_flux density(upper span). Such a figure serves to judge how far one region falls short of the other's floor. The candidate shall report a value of -0.005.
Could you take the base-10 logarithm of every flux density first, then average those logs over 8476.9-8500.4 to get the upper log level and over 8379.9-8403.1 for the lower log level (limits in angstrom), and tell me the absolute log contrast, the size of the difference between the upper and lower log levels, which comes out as 0.0159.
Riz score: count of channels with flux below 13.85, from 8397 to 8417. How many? 10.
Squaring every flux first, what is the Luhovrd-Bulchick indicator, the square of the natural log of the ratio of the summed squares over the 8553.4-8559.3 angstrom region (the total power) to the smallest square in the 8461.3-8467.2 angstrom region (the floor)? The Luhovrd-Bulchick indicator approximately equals 1.23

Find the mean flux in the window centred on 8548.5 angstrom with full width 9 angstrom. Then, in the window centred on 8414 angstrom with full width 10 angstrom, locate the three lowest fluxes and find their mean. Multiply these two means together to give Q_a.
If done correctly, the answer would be 194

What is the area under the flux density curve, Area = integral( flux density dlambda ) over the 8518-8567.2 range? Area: 692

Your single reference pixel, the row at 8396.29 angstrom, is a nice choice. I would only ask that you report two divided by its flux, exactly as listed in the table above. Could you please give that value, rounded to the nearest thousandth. 0.148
